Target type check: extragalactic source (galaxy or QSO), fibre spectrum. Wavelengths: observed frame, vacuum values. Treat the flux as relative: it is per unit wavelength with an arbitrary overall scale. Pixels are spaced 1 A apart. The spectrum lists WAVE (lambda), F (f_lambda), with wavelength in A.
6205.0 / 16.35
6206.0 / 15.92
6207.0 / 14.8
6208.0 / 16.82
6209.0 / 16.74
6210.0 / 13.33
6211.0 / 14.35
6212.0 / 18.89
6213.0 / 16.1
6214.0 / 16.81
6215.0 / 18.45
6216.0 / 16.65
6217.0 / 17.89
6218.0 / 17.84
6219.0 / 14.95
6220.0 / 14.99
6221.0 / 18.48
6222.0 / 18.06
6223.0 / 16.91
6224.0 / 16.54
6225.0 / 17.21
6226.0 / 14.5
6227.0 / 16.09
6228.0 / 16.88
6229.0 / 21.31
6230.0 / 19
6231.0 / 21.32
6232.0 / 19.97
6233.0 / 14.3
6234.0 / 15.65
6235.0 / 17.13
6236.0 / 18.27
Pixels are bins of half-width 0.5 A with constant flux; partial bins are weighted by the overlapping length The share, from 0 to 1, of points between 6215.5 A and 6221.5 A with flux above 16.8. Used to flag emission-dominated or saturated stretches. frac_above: 0.50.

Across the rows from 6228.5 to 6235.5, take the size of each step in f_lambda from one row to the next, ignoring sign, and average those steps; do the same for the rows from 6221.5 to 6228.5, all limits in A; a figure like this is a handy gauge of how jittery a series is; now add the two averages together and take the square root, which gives 1.90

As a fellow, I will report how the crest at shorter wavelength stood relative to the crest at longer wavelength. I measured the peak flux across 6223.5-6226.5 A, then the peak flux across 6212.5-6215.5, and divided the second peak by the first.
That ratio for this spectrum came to 1.07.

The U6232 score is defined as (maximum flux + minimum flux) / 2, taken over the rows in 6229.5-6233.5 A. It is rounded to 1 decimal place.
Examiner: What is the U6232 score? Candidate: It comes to 17.8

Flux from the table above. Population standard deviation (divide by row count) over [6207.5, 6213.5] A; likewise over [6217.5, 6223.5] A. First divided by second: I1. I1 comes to 1.3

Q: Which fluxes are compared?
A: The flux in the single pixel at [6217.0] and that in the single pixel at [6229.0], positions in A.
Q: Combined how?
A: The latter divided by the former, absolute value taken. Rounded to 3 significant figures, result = 1.19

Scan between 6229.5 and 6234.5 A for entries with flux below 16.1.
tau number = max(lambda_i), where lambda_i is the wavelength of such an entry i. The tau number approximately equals 6234.0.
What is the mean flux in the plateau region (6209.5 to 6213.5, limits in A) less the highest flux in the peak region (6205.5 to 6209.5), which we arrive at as -1.2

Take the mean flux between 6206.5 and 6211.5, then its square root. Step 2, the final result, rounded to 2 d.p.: 3.90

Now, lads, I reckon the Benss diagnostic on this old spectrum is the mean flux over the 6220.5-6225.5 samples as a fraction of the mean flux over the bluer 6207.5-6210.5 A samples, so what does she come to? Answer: 1.12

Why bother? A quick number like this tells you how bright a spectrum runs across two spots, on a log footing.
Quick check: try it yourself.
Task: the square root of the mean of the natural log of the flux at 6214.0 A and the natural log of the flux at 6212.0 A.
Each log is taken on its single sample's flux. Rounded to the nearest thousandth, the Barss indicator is 1.697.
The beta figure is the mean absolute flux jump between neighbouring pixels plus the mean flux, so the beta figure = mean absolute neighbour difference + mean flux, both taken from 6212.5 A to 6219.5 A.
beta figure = 18.3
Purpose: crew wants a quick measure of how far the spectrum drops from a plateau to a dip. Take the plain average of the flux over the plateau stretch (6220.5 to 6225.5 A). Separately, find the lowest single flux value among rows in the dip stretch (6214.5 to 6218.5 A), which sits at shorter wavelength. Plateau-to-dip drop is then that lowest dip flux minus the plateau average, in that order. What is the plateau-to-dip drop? -0.79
